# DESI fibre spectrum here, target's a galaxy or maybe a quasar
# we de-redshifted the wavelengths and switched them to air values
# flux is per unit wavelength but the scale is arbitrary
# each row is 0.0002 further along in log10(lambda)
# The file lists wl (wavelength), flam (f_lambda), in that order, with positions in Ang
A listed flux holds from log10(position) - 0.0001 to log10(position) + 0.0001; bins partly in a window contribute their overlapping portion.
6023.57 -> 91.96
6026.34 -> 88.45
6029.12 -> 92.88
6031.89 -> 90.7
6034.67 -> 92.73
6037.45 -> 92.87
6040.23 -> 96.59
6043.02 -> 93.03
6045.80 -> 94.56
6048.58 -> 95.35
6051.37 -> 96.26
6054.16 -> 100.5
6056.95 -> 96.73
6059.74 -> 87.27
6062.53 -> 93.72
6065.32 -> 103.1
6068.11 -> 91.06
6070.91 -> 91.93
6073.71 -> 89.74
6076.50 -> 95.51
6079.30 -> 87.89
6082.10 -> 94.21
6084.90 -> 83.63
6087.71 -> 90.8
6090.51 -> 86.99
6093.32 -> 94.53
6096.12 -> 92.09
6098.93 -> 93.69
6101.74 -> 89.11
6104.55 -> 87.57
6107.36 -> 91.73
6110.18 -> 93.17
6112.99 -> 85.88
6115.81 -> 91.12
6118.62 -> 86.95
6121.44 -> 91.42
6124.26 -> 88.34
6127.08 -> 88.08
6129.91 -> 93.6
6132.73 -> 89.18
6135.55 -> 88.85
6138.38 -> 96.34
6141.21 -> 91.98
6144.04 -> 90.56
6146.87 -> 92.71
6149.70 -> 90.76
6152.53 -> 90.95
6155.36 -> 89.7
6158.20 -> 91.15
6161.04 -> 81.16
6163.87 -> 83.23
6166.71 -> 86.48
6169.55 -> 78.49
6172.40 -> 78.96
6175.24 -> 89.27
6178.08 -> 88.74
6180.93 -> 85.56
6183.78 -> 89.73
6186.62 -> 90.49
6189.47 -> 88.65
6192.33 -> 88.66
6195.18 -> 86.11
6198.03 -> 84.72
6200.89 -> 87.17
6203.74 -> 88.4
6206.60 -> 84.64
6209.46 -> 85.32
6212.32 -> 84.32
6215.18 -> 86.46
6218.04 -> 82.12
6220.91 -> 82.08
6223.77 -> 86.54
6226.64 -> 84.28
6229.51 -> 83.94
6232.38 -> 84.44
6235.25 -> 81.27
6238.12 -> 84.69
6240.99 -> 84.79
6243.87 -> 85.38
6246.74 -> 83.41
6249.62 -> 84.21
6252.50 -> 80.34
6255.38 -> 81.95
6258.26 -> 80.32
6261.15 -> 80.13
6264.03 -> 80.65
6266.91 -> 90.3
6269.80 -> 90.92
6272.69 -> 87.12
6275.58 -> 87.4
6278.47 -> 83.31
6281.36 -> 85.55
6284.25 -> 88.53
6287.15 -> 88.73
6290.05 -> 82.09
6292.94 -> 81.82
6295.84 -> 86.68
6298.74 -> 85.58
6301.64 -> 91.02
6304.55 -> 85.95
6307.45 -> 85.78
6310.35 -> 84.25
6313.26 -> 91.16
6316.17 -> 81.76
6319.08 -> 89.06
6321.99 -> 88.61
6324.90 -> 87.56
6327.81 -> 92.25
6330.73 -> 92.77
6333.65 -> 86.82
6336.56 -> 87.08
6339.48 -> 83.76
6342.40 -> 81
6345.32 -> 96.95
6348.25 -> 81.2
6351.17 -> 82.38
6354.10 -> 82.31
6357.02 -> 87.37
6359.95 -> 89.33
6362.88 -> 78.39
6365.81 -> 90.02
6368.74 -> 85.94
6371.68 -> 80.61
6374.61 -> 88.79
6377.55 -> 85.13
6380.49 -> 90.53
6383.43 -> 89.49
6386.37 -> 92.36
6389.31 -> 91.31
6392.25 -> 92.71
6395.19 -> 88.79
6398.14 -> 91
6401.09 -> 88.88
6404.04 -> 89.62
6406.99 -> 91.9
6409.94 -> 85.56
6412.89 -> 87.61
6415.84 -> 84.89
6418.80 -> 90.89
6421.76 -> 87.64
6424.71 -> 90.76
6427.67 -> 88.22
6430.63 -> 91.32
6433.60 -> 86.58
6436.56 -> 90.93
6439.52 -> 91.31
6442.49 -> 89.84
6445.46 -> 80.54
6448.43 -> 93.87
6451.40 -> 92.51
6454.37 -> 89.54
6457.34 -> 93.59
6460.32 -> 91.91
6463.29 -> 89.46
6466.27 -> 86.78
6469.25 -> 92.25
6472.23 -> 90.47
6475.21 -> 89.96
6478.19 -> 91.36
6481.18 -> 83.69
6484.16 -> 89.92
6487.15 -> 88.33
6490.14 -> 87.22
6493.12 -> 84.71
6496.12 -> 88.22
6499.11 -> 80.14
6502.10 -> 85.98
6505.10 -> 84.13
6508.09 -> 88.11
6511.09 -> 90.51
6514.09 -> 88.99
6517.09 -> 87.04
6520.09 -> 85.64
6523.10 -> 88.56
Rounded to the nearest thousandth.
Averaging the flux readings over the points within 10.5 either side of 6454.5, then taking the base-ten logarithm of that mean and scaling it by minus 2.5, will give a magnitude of -4.888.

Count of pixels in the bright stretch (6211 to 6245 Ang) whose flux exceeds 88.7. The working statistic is 0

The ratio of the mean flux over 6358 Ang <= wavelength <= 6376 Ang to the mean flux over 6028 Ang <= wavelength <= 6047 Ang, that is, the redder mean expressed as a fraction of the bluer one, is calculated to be 0.92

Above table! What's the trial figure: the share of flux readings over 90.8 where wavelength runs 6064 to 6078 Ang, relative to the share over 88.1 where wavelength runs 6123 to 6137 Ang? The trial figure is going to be 1.00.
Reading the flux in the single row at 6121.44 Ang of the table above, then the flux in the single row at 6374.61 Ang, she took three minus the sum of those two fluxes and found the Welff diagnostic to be -177.2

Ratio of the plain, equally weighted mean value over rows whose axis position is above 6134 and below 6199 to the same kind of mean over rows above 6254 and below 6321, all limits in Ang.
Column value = 1.03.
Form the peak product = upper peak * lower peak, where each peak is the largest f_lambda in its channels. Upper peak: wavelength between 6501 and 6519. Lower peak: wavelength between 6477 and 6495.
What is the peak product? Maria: 8269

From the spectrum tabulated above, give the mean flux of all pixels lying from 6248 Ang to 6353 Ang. 86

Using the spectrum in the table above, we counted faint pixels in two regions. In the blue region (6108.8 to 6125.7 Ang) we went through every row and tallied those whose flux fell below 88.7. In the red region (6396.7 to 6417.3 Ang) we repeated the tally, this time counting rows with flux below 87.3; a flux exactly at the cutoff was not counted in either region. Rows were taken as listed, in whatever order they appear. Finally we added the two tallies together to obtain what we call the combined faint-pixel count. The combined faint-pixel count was 5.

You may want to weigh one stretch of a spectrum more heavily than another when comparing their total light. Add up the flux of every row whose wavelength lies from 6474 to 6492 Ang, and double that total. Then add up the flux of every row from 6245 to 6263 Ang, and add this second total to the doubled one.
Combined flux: 1551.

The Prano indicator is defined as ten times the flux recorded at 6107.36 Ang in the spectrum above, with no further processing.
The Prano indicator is 917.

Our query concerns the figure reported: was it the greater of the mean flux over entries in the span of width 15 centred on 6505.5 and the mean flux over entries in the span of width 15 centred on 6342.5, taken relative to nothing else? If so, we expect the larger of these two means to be 86.0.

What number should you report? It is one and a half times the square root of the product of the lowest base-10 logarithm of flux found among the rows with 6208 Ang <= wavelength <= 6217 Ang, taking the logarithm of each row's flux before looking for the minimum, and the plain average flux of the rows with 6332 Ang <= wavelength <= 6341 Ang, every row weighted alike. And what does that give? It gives 19.3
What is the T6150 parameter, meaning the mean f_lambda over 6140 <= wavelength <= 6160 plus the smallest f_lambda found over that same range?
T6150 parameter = 181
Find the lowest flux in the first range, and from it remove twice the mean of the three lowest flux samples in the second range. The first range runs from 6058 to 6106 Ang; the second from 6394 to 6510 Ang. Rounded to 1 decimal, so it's -79.3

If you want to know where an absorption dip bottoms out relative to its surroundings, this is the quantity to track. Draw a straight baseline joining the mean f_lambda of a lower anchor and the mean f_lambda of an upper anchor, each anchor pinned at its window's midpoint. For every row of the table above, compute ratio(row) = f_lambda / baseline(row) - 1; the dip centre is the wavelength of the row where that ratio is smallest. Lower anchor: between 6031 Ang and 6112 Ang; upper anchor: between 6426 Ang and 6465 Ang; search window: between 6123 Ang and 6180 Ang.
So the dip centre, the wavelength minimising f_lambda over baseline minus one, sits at 6169.55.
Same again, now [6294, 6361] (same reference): 6342.40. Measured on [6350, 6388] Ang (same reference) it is 6362.88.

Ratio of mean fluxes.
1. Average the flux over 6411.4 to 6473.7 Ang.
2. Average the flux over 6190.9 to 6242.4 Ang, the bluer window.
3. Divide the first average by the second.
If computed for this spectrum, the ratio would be 1.05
